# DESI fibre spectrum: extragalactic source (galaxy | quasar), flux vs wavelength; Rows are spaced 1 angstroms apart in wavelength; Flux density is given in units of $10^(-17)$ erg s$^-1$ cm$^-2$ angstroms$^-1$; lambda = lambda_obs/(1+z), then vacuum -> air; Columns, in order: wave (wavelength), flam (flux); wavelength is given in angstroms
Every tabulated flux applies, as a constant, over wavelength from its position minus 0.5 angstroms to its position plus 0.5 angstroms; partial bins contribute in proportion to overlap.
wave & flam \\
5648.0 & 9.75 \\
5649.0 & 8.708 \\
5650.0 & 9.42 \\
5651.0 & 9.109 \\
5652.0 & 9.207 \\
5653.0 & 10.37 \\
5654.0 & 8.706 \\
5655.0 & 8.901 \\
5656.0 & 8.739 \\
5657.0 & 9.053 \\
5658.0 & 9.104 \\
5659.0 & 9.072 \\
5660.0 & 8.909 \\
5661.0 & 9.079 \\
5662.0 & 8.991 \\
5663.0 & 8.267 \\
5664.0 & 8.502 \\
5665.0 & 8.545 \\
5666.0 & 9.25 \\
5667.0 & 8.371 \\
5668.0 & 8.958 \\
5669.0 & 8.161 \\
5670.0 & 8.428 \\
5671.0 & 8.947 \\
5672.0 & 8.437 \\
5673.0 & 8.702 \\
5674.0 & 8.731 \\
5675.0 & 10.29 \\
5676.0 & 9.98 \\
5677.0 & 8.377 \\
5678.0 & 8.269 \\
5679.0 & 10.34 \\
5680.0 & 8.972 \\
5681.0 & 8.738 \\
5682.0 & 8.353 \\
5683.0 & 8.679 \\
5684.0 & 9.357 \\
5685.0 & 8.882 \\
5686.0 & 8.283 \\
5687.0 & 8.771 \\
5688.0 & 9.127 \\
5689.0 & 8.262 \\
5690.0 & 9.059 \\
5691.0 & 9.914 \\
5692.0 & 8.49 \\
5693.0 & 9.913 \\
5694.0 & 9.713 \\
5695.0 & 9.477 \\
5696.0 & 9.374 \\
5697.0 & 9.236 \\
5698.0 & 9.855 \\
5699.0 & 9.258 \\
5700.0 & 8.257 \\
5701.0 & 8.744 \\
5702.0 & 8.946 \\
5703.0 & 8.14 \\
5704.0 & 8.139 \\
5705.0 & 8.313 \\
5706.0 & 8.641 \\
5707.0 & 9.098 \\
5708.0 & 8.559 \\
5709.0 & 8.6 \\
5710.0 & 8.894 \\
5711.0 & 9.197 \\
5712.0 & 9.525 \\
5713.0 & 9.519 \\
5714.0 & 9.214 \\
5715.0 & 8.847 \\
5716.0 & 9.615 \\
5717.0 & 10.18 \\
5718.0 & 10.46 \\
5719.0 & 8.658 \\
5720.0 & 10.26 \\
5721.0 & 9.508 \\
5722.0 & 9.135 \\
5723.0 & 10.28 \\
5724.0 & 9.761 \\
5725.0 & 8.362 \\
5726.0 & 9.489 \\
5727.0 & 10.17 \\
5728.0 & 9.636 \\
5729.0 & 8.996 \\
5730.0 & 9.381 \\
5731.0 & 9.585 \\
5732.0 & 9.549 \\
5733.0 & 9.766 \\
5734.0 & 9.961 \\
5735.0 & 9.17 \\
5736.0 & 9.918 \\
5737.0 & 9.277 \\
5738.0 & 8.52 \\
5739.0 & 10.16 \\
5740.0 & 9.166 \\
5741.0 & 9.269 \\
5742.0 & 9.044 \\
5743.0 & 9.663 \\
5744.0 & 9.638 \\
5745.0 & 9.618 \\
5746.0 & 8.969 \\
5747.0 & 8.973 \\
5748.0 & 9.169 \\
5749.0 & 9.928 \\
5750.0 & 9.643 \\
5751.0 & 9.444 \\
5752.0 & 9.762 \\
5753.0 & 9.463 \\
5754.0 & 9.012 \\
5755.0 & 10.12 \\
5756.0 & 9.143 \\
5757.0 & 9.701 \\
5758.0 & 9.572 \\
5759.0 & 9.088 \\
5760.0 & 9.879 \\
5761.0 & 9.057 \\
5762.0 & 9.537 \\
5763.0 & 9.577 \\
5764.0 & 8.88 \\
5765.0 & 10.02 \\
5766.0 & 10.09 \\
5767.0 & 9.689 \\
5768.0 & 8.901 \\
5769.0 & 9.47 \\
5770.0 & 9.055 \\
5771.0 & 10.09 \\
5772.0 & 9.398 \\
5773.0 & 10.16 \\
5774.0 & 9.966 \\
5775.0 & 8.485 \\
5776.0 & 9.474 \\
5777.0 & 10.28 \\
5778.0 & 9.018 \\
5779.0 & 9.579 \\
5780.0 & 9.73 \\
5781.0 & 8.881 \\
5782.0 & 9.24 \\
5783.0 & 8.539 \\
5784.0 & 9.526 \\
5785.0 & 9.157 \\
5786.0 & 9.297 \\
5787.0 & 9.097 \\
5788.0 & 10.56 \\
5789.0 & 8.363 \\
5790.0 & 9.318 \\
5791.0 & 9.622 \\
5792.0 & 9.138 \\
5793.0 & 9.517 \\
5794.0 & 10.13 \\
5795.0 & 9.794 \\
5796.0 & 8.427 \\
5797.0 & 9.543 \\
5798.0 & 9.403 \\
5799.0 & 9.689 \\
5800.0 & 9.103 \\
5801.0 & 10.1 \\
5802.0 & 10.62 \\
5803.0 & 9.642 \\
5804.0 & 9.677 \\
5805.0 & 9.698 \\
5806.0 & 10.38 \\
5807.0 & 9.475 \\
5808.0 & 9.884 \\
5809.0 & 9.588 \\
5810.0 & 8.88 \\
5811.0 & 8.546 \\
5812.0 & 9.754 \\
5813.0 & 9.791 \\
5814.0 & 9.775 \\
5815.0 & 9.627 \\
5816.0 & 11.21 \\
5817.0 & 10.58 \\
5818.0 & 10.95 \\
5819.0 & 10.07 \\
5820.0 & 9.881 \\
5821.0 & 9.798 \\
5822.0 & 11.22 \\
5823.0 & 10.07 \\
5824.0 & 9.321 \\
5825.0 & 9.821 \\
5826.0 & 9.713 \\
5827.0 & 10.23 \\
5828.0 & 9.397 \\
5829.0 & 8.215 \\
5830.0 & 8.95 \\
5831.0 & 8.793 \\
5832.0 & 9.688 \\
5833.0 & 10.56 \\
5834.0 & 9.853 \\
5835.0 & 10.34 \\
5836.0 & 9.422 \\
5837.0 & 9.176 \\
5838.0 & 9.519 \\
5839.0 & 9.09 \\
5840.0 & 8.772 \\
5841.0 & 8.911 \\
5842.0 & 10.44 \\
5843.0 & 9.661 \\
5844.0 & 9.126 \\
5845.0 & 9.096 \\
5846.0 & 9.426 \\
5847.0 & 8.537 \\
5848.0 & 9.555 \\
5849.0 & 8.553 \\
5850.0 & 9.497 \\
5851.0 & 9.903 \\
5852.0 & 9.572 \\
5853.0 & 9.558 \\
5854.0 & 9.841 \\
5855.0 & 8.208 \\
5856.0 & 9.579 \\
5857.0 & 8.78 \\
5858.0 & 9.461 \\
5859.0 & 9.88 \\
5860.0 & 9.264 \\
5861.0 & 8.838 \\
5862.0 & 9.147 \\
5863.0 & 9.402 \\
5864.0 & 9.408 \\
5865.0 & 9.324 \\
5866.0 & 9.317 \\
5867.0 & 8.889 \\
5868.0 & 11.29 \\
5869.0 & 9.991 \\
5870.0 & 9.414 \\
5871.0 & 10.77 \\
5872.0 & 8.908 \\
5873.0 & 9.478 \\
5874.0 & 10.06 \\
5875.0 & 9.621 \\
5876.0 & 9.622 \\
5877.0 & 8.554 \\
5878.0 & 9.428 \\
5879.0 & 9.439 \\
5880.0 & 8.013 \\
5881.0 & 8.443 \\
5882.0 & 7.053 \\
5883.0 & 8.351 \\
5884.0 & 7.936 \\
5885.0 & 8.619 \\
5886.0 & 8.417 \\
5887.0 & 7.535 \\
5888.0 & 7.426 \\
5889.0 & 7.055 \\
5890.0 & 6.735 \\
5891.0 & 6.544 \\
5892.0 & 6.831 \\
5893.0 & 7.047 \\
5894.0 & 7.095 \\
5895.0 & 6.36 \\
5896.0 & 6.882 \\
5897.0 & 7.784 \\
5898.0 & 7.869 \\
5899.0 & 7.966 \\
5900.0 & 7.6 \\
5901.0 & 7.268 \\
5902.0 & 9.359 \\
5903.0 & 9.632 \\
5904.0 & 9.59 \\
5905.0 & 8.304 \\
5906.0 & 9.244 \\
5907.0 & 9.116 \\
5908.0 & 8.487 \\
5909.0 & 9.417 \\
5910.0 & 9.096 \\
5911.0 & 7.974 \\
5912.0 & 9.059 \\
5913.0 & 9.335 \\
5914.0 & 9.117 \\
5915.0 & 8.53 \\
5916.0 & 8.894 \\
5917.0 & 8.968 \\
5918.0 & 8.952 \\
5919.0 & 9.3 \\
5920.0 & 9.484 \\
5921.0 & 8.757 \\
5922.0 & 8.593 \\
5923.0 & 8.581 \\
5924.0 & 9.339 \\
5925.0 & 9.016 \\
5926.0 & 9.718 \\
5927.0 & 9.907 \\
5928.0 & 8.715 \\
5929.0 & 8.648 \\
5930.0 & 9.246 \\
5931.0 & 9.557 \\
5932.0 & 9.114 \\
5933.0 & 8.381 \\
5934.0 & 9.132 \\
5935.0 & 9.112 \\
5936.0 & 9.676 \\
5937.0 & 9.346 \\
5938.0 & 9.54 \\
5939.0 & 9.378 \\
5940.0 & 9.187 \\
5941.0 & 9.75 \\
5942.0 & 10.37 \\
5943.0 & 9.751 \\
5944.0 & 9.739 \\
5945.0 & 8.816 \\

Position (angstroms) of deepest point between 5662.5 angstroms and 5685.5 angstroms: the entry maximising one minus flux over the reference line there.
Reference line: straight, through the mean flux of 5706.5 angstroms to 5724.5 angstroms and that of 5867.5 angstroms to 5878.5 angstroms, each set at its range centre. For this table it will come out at 5669.0 angstroms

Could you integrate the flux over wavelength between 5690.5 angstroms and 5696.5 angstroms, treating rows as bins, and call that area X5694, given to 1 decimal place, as 56.9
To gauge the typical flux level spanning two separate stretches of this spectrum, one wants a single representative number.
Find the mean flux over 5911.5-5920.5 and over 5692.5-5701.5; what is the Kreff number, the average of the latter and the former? 9.2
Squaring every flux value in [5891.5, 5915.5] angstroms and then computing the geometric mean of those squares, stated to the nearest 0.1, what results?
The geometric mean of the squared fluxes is 67.7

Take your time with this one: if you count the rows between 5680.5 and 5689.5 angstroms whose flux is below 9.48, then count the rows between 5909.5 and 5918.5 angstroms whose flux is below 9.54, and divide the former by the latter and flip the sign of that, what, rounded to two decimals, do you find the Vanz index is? -1.00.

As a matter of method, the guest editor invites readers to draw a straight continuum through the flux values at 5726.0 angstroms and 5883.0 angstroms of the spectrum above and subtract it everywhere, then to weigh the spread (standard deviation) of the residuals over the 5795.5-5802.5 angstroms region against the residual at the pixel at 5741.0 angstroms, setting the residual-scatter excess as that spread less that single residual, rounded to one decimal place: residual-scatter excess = 0.8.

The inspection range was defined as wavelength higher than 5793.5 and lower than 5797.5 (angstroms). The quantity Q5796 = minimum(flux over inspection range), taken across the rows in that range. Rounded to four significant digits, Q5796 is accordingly 8.427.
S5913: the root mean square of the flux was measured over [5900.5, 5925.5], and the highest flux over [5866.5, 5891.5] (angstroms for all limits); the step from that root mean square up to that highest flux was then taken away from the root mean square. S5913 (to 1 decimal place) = 6.6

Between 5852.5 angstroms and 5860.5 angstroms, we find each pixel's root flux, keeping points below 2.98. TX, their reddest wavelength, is 5857.0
